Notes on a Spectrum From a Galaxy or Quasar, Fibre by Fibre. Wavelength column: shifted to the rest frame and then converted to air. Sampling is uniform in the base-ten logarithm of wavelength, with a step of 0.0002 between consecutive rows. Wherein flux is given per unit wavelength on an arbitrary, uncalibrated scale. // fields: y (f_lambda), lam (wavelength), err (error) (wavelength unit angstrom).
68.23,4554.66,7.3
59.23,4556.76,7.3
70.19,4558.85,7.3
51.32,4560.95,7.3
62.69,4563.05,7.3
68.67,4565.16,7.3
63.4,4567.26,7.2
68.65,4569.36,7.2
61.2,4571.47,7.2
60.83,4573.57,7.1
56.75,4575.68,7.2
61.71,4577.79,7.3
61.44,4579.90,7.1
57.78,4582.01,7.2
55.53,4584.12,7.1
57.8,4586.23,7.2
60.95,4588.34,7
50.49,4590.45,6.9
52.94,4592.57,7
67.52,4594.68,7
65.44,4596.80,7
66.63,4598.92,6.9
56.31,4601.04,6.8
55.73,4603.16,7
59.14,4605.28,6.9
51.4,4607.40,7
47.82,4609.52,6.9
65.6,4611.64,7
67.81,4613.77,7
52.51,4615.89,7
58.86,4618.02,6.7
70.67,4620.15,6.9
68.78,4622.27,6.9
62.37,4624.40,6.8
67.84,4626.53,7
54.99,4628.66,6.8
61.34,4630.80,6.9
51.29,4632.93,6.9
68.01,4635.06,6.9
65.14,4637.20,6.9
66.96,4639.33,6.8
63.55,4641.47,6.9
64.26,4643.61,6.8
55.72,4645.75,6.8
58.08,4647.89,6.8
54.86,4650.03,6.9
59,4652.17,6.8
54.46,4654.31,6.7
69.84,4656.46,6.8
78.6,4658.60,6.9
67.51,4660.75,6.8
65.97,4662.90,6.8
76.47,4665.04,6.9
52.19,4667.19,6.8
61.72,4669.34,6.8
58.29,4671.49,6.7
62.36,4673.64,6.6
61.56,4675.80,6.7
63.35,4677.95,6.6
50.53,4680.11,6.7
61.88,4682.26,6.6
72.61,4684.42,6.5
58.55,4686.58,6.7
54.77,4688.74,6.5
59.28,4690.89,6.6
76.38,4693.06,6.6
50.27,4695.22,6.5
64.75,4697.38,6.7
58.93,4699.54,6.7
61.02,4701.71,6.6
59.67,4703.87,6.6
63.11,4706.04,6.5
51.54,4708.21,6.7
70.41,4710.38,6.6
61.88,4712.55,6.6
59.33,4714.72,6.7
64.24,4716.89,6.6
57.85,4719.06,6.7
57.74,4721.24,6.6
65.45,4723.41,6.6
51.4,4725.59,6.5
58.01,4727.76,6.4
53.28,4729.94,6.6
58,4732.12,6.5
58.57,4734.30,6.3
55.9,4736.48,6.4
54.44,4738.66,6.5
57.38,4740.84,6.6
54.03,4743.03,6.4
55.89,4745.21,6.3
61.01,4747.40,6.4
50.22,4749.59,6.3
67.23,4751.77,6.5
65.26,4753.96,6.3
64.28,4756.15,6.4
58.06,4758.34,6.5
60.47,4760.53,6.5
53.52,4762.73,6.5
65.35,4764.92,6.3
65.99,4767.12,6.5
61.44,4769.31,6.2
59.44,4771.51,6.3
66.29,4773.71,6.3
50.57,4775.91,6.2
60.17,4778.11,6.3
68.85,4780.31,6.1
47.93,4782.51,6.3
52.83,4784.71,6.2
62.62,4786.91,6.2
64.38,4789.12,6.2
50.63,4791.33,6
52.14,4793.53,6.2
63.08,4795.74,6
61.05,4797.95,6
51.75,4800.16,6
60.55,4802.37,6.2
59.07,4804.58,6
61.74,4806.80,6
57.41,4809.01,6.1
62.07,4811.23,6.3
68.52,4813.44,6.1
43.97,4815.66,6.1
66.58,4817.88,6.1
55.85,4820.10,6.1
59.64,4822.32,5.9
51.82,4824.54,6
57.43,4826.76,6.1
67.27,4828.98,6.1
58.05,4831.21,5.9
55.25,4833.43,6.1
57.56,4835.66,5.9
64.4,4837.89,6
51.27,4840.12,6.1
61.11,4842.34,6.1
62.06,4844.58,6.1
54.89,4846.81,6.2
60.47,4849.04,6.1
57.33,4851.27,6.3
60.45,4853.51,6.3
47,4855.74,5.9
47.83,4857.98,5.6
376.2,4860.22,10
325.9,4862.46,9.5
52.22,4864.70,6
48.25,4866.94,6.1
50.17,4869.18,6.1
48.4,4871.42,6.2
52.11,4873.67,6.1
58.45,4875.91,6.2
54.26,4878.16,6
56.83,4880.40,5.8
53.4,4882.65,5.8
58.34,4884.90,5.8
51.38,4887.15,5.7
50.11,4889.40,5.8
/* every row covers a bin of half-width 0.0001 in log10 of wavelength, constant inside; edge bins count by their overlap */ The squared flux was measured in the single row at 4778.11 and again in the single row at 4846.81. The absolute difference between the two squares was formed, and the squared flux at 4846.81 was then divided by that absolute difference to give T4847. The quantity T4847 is 5.0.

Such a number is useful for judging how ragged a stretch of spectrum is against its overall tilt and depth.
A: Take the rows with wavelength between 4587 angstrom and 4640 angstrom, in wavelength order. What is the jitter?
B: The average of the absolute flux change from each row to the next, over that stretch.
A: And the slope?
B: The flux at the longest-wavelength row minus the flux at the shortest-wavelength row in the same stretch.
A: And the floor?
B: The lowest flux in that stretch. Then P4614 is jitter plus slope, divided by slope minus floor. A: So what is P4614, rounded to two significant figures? -0.32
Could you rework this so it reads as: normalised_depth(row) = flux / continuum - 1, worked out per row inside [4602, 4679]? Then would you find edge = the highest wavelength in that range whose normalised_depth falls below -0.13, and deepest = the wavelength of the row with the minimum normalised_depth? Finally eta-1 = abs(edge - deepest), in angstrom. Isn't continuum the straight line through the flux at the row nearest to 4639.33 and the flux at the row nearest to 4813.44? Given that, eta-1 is 62.0 angstrom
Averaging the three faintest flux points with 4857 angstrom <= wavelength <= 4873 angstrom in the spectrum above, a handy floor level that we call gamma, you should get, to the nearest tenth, 48.2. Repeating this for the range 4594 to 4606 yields 57.1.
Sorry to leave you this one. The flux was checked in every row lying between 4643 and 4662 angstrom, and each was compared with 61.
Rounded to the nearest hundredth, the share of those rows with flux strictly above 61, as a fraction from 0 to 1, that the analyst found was 0.44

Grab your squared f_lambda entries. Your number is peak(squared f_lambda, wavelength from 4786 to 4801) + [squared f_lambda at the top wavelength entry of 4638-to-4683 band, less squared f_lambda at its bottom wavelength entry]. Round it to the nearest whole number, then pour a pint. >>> 3490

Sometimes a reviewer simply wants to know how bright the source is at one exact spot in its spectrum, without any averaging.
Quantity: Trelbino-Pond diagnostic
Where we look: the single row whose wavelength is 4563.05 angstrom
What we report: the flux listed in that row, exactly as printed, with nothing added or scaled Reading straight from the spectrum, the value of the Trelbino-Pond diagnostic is 62.69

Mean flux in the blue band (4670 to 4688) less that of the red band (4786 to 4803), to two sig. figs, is 2.9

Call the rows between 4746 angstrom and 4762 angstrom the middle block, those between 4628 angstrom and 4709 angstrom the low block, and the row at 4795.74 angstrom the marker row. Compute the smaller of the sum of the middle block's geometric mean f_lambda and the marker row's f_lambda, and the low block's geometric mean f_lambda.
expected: 61.2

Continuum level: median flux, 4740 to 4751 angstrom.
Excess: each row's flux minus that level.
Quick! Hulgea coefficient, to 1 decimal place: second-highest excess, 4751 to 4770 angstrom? 10.1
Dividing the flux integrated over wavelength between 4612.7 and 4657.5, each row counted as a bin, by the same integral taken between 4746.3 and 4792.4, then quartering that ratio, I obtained 0.251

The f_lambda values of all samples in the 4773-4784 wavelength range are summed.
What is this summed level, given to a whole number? 294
